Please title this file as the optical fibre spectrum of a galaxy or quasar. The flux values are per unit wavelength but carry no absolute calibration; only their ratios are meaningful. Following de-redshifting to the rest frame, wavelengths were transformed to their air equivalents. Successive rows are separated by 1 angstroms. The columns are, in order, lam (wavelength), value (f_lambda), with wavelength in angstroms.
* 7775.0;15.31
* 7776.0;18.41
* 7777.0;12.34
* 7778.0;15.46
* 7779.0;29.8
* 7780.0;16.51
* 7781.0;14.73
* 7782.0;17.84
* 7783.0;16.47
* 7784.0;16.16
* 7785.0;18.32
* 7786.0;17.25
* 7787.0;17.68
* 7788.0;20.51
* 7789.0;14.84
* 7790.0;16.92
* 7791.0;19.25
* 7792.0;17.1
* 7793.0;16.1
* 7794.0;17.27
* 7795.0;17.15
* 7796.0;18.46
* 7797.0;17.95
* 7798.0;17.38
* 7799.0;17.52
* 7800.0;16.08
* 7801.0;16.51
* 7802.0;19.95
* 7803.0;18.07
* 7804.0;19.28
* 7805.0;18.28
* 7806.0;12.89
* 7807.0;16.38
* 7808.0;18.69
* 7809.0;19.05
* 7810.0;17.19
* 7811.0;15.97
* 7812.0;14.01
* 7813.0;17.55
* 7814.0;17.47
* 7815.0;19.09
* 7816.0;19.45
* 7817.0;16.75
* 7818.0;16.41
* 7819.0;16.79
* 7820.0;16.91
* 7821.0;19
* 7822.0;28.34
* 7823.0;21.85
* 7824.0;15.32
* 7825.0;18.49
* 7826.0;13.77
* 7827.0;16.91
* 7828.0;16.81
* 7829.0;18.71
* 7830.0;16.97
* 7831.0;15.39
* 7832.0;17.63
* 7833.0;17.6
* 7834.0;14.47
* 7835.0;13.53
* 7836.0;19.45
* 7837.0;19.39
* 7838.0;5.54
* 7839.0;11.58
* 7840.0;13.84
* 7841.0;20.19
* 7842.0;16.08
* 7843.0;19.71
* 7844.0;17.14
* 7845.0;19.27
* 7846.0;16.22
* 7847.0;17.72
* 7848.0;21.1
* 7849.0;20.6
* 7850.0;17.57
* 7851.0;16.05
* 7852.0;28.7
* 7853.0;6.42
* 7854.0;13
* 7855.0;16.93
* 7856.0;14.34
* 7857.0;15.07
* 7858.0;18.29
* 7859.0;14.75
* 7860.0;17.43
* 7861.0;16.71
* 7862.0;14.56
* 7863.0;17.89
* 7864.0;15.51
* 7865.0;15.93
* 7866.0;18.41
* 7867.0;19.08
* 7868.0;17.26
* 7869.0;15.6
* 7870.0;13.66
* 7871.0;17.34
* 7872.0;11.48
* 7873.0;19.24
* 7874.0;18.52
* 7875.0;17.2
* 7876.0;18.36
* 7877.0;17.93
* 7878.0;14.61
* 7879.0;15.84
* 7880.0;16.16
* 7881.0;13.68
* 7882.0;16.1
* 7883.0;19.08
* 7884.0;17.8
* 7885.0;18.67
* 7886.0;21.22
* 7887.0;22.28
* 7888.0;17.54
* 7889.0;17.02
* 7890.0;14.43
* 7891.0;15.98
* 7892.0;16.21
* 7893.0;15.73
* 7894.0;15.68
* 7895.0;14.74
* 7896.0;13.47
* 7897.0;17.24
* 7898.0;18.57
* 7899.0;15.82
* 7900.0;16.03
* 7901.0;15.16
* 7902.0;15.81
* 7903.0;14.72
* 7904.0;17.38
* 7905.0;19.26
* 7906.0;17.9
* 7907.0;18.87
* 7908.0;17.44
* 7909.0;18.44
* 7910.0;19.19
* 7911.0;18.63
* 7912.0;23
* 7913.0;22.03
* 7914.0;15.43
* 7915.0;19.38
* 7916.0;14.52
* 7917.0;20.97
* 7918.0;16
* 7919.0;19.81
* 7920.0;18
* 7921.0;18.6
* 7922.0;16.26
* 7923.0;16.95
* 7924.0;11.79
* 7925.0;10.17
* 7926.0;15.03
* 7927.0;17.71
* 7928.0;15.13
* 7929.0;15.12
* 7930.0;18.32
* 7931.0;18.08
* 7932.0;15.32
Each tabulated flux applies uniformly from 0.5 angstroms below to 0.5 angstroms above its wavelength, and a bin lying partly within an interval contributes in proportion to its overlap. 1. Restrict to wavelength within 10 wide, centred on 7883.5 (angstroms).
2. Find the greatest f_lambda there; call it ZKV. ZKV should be 22.28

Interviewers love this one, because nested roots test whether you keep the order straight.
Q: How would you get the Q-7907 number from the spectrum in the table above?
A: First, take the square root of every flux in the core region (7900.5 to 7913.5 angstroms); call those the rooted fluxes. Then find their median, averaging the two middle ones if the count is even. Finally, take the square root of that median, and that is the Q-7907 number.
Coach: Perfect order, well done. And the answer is 2.07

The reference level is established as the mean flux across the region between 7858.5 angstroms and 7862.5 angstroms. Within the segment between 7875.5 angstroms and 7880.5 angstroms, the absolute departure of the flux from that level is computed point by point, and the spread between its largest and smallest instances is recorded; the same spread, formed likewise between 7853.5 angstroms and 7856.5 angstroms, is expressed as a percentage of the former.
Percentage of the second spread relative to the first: 73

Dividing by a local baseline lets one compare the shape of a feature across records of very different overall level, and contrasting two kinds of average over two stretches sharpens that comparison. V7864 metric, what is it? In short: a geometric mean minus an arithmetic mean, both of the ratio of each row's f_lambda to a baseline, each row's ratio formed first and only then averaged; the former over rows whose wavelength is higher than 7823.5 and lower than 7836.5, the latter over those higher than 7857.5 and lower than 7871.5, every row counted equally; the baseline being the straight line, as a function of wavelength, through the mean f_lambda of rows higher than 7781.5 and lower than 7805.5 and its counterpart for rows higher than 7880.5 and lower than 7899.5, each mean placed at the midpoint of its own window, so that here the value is -0.02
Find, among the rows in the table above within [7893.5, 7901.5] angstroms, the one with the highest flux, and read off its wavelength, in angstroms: 7898.0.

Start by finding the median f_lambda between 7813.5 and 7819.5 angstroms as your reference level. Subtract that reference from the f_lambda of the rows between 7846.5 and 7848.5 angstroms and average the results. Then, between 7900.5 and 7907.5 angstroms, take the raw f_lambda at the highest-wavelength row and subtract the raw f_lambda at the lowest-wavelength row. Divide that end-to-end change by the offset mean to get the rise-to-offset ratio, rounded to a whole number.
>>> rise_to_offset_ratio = 2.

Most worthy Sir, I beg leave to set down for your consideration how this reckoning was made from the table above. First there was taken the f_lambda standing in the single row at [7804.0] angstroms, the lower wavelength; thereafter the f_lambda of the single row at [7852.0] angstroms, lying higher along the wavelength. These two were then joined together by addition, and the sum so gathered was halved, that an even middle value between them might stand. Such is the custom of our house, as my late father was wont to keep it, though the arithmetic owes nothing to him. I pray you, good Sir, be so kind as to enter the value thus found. 24.0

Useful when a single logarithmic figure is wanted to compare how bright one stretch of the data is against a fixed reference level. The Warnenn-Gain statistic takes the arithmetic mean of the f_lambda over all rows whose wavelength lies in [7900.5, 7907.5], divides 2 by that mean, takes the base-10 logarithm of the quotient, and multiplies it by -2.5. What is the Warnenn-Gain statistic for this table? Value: 2.32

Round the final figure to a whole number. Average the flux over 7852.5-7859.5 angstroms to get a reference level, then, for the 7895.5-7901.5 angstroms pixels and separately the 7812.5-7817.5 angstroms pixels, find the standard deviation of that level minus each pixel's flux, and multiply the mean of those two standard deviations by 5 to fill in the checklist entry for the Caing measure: 7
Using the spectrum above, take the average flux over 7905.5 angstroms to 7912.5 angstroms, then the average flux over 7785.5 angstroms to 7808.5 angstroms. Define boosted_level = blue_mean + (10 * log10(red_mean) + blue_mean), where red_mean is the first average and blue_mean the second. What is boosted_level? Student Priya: 47.7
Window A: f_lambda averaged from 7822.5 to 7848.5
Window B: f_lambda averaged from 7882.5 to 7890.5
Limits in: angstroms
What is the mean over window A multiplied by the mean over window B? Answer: 309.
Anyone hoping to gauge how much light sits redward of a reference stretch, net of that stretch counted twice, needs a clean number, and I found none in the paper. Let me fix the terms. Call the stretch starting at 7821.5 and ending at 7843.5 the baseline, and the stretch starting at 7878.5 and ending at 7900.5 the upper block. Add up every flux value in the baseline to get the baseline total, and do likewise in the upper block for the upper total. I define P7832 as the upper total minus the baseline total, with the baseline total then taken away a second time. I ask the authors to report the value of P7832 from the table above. -374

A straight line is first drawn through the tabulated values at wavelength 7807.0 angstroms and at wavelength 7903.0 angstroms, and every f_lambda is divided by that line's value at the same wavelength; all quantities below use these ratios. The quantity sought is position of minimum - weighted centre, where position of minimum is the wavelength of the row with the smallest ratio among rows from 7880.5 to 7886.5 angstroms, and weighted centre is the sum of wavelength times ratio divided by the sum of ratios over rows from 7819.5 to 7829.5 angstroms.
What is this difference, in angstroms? 56.7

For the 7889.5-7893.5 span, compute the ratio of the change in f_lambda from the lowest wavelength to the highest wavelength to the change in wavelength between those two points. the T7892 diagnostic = 0.43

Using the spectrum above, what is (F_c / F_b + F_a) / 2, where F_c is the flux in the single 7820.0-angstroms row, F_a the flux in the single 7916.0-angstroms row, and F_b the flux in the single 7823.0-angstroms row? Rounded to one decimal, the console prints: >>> 7.6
